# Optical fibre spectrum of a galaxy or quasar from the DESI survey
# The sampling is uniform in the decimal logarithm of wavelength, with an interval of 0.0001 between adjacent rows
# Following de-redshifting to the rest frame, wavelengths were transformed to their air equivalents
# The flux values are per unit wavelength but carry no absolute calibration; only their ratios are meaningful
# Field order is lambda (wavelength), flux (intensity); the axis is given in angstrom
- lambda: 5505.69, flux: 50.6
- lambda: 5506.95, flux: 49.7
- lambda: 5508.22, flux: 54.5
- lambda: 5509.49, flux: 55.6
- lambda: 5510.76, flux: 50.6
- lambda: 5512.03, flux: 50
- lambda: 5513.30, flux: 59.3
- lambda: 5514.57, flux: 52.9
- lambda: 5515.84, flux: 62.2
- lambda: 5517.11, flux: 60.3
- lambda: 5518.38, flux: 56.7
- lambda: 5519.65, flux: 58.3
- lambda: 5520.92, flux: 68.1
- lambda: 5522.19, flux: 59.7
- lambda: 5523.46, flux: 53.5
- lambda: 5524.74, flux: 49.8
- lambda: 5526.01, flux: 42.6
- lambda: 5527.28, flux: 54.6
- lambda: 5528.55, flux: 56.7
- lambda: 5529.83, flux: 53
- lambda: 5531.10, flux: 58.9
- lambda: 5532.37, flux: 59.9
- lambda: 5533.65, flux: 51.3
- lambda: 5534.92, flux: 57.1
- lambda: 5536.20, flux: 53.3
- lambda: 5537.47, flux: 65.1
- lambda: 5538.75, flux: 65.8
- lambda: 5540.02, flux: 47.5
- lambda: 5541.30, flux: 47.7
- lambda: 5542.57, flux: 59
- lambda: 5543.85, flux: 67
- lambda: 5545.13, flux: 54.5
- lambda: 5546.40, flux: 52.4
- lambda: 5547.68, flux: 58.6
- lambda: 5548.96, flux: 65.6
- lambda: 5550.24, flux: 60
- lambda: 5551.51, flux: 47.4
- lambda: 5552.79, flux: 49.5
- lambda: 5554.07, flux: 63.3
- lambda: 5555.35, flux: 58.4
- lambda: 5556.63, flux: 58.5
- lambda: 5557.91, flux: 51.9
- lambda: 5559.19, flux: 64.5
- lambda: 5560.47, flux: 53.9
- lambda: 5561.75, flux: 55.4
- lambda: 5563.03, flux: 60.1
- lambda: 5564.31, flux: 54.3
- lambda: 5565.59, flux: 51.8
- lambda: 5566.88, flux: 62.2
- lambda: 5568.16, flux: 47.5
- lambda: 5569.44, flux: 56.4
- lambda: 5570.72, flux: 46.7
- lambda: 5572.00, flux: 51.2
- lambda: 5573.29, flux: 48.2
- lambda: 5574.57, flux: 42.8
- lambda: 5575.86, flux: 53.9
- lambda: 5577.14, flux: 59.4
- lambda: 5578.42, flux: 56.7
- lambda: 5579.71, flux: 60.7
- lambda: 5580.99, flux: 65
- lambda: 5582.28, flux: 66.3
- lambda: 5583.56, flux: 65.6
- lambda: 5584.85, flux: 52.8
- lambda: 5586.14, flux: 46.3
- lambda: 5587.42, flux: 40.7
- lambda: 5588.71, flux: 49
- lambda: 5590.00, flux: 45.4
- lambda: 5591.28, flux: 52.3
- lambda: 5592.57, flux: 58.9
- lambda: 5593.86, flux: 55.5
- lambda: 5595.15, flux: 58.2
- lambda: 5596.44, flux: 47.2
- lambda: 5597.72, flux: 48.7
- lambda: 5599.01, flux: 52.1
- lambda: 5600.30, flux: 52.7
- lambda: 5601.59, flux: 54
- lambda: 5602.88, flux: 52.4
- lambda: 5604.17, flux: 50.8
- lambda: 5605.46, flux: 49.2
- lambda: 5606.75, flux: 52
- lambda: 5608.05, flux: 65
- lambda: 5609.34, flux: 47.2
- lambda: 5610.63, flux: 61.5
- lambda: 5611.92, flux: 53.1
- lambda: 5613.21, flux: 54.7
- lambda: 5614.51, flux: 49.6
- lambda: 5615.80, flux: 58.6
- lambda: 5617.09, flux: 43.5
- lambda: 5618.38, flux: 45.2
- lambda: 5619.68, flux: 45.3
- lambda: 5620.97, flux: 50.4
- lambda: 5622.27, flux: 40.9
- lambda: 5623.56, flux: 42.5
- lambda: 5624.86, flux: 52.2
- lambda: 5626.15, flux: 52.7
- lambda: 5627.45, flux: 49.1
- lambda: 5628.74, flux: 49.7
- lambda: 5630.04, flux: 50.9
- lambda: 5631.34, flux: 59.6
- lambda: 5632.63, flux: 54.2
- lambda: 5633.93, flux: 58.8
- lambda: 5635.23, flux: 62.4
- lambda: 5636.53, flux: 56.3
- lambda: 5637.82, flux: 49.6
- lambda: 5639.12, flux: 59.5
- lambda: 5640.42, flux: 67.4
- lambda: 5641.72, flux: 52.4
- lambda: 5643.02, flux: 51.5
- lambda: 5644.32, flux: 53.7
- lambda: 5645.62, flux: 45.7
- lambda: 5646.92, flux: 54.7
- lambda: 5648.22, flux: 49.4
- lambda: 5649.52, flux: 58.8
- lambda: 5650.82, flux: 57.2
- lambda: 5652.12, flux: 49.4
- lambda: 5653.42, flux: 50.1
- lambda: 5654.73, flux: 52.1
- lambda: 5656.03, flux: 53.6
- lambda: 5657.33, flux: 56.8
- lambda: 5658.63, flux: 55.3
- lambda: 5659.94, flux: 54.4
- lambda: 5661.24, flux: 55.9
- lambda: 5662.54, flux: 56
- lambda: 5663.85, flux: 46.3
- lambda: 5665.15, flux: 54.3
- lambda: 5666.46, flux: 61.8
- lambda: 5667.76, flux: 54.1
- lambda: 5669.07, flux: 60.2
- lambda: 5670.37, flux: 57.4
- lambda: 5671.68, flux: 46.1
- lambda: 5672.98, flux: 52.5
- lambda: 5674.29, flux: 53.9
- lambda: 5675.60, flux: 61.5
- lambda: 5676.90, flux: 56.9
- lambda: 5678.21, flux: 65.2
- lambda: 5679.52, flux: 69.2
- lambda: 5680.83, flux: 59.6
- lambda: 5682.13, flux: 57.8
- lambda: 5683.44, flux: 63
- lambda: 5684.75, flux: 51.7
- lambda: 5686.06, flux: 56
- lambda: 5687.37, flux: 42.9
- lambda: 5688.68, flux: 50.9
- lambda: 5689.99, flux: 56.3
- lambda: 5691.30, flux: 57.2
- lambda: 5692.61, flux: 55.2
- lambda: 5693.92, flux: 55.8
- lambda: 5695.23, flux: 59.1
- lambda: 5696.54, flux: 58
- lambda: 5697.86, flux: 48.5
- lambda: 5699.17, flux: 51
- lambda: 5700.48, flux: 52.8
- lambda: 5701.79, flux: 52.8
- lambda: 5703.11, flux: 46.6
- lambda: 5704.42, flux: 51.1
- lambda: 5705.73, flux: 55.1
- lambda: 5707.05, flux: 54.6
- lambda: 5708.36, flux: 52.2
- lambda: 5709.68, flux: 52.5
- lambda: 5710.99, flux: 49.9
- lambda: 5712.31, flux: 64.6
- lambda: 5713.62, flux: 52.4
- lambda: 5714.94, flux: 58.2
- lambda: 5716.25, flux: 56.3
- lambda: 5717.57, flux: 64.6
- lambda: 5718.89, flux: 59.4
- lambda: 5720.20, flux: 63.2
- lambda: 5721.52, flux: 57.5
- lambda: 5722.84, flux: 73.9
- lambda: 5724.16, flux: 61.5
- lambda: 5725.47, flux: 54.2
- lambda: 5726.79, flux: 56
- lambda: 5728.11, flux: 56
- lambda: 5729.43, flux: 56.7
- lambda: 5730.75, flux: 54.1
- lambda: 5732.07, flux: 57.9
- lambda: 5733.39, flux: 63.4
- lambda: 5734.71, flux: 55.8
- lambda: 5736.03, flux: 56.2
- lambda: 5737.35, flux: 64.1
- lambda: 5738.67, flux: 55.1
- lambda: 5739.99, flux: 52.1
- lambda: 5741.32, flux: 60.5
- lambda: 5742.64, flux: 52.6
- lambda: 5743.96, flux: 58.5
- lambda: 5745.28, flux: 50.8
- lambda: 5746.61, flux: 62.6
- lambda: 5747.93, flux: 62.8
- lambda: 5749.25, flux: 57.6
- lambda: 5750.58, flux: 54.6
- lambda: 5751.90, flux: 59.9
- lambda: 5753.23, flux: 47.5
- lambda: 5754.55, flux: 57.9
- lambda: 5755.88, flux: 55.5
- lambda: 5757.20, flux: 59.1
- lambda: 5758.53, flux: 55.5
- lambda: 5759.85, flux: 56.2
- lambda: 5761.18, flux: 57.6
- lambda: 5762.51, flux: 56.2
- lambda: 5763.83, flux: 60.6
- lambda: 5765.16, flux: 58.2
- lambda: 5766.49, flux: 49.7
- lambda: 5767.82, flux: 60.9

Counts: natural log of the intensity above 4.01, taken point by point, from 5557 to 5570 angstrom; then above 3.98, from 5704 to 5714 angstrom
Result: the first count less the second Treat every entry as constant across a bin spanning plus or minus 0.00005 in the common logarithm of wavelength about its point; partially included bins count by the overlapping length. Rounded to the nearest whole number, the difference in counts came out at 2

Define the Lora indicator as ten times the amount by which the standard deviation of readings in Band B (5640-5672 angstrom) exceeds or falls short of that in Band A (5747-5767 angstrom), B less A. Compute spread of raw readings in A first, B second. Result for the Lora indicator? 11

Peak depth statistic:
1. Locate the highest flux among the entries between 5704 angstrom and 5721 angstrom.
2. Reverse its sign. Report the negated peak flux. -65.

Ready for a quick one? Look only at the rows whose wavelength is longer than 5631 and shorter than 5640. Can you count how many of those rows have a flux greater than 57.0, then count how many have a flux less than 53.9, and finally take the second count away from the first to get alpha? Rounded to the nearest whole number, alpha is 3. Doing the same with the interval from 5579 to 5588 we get 1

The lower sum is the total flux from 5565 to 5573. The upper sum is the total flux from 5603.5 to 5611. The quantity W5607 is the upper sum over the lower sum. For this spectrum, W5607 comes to 1.03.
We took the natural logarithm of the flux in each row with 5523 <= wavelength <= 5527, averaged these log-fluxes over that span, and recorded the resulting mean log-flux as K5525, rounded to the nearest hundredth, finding 3.88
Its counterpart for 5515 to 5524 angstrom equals 4.09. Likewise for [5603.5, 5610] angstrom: 3.96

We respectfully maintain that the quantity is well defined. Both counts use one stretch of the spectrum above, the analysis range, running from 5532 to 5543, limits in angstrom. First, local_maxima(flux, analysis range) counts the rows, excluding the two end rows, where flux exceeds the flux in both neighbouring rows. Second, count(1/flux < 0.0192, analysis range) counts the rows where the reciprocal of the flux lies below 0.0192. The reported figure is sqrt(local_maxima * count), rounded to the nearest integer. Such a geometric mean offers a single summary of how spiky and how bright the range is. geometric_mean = 3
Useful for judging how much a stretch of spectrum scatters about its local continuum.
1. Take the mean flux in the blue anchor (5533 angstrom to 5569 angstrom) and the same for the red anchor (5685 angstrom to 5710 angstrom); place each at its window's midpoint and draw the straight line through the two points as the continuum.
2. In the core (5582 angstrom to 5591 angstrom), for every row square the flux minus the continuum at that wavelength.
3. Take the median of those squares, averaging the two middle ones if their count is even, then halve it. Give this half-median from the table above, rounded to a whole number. 48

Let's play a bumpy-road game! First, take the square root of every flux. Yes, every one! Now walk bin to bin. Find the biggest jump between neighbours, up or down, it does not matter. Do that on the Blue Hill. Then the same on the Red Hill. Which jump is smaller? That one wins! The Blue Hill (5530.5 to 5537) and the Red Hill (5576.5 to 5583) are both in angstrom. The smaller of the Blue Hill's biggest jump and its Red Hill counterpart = 0.27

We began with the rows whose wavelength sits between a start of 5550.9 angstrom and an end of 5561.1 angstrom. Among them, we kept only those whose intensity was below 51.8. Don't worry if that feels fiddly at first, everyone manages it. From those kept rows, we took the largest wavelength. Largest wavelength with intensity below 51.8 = 5552.79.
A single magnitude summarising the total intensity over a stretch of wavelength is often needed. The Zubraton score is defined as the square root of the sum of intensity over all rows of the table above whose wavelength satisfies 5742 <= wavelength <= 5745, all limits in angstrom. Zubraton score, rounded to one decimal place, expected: 10.5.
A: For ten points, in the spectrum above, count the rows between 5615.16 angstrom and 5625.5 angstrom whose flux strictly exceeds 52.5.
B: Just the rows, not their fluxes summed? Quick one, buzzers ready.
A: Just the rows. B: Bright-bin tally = 1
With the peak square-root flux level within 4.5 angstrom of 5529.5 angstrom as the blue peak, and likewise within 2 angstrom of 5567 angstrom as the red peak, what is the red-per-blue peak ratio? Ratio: 1.02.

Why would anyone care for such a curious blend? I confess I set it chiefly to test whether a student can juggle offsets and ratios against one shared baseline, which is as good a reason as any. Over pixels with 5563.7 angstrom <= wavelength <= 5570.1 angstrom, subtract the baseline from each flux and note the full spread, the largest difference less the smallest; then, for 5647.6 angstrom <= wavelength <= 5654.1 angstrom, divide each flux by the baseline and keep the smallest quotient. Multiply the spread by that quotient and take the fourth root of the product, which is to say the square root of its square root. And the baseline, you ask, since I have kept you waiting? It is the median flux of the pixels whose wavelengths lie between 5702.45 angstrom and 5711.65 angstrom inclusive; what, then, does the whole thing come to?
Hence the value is 1.93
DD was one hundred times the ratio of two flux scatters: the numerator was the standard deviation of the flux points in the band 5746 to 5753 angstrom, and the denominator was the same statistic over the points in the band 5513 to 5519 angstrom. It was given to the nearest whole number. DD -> 96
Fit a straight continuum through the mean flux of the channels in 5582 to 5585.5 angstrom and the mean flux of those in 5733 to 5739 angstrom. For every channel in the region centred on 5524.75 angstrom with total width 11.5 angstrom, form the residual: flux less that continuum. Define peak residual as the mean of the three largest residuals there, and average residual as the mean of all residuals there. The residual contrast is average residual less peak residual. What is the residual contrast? -6.8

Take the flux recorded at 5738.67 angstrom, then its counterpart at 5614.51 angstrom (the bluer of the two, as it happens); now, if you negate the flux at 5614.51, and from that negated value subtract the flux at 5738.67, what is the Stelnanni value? -105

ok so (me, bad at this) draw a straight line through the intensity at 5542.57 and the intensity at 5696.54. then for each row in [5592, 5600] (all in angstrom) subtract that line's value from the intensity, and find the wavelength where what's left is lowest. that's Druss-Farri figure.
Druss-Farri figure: 5596.44 angstrom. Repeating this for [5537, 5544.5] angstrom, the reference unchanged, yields 5540.02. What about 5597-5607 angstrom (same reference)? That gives 5597.72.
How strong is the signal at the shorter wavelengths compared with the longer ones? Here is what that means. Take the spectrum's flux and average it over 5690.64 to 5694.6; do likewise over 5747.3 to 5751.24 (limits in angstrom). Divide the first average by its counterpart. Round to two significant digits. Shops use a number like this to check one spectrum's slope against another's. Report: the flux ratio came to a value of 0.96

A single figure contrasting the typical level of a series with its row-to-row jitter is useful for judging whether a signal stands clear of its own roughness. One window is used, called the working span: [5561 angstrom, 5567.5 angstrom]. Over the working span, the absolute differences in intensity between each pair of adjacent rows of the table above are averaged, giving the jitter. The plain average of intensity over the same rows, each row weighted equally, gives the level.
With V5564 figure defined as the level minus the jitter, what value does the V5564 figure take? 51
